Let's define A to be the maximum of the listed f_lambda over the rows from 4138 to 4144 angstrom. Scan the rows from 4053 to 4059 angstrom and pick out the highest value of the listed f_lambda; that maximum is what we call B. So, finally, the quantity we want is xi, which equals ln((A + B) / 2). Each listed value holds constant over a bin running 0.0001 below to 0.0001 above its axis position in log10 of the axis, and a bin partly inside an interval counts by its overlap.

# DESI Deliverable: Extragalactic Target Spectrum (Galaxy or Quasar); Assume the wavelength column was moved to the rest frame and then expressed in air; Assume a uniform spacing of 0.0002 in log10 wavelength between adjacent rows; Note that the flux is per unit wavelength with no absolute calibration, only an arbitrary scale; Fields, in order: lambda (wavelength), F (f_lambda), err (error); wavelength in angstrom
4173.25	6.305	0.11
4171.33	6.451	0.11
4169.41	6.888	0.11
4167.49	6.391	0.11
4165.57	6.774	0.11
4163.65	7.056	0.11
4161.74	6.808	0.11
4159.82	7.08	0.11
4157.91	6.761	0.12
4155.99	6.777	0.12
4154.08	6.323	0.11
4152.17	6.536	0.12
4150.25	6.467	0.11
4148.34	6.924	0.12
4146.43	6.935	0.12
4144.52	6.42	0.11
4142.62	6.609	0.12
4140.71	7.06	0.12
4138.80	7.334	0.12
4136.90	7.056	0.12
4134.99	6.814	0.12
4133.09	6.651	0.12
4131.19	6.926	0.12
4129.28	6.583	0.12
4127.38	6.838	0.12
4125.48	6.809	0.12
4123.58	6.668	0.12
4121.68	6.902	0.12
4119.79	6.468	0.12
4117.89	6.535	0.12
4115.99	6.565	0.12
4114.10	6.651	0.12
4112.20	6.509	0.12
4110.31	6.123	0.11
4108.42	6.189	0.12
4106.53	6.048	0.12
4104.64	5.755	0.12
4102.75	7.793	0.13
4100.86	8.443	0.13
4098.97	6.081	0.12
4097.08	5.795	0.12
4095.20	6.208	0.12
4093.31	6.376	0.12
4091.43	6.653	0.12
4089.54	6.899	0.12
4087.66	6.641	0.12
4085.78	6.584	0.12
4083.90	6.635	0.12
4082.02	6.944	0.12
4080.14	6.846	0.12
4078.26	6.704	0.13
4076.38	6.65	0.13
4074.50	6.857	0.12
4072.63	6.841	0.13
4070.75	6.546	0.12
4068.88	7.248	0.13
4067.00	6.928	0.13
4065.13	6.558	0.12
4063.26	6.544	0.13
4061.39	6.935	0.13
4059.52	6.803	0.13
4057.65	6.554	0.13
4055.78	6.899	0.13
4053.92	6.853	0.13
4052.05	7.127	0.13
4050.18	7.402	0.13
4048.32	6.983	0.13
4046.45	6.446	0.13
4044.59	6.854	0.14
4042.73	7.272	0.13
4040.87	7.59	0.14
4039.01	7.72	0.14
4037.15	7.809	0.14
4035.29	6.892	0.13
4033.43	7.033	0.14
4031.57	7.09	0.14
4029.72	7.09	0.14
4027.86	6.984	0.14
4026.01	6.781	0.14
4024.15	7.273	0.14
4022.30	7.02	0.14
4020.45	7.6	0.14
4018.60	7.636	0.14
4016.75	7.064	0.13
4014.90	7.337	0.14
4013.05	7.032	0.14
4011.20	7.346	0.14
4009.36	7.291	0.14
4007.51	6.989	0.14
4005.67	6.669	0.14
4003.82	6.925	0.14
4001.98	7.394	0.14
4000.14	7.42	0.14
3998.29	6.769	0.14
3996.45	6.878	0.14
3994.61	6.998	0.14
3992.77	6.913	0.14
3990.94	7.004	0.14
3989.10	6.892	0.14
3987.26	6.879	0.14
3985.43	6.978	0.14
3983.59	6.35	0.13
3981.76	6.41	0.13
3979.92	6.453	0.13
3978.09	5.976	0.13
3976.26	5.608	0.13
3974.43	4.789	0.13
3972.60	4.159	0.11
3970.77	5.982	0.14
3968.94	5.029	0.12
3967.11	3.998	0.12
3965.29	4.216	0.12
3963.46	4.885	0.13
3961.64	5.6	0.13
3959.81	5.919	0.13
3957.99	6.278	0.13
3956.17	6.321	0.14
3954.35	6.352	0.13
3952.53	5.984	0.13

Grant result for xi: 1.96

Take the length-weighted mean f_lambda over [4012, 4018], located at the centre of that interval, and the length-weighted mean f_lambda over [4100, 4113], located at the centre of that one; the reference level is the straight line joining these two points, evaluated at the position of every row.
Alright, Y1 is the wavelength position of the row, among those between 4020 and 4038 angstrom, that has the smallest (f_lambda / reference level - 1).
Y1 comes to 4026.01 angstrom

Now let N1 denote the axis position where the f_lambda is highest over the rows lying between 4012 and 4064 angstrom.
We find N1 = 4037.15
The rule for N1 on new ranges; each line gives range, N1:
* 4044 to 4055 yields 4050.18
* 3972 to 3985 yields 3979.92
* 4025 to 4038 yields 4037.15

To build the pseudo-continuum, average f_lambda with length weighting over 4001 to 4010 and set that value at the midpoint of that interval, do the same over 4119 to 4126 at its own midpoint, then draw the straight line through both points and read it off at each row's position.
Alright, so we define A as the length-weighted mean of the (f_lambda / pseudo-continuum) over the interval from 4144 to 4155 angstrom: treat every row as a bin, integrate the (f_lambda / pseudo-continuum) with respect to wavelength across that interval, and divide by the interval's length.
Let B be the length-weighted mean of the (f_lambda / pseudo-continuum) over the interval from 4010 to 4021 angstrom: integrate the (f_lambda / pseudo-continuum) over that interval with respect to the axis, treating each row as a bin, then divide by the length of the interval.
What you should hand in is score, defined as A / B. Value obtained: 0.95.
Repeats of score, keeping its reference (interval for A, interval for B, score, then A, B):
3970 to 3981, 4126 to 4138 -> 0.76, 0.77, 1.02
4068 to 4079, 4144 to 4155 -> 1.00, 0.99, 0.99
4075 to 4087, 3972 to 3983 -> 1.25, 0.98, 0.79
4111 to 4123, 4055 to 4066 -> 1.01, 0.98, 0.97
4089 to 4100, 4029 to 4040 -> 0.89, 0.93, 1.04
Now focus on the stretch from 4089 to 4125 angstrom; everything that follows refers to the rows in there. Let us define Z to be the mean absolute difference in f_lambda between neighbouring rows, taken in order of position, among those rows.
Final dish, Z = 0.46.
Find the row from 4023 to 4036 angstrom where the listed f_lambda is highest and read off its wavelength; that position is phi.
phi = 4024.15 angstrom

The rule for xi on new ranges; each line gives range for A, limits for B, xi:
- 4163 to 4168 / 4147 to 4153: 1.94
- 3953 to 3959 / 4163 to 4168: 1.90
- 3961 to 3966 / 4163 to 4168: 1.84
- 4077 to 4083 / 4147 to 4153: 1.94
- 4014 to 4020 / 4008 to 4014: 2.01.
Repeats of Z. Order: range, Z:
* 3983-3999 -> 0.16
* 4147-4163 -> 0.26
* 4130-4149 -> 0.27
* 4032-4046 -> 0.34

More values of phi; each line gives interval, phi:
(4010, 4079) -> 4037.15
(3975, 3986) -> 3985.43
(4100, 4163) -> 4100.86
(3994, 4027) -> 4018.60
